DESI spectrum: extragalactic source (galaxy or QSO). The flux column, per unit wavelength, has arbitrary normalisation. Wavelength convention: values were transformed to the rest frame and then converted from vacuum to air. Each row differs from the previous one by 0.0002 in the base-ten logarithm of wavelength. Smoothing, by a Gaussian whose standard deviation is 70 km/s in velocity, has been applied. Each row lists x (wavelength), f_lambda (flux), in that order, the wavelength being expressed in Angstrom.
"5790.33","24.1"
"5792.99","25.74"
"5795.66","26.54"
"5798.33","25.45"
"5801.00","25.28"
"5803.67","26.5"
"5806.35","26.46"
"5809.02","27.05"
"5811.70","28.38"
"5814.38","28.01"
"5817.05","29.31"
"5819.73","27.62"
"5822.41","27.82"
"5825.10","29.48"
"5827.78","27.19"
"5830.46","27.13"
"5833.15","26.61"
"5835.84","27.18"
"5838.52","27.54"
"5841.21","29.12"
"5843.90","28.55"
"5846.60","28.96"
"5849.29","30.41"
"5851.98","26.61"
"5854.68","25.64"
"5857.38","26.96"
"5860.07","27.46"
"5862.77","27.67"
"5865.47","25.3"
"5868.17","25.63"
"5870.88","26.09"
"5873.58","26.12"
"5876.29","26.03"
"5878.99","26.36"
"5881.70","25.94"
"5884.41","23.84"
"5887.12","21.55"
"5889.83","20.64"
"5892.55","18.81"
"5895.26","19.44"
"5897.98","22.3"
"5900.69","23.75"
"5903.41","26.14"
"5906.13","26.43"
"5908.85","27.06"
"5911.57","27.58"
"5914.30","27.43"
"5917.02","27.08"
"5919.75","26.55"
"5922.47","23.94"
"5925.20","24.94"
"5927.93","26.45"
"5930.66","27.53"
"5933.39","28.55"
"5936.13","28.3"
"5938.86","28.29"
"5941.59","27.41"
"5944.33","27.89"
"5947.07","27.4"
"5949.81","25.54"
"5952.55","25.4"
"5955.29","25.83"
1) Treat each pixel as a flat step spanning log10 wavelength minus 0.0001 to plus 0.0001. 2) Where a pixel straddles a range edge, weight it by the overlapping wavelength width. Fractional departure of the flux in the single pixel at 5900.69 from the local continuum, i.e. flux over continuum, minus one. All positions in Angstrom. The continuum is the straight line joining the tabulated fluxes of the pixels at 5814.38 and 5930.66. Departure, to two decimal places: -0.14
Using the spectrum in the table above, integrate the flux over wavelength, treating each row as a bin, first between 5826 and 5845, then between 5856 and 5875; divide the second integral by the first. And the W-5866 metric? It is 0.96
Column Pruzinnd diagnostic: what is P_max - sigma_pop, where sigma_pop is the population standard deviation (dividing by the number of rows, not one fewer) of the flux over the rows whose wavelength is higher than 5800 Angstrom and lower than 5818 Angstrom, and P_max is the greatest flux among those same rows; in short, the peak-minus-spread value 28.0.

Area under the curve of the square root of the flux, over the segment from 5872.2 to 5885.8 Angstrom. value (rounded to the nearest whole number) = 69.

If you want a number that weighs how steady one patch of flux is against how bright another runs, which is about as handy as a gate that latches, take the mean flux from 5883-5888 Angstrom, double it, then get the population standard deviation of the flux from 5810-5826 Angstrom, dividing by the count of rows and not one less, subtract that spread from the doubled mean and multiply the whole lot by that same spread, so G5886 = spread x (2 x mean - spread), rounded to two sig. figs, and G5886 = 32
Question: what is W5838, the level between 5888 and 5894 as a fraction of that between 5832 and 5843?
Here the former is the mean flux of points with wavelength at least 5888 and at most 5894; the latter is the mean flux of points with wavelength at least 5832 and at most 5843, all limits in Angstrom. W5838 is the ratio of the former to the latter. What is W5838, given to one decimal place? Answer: 0.7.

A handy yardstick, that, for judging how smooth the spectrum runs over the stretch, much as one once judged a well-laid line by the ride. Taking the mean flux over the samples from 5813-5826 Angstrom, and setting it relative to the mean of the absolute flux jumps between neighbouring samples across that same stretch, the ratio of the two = 23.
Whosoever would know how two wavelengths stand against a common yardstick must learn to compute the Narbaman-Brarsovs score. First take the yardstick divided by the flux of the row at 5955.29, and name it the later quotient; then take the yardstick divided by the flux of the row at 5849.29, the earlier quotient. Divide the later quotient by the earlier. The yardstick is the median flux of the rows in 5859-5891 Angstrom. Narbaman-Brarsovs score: 1.18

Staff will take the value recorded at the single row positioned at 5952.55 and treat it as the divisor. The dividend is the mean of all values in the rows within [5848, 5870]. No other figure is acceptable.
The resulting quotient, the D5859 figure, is 1.06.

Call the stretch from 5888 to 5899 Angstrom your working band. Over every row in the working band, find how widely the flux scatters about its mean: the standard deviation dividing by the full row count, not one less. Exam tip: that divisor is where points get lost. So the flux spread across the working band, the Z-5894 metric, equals 1.3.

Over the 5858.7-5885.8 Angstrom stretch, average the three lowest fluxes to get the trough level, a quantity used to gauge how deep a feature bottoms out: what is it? 24.9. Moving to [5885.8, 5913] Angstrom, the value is 19.6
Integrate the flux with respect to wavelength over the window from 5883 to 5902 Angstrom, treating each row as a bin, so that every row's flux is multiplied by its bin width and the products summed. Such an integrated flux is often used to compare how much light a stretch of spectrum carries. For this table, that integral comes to 408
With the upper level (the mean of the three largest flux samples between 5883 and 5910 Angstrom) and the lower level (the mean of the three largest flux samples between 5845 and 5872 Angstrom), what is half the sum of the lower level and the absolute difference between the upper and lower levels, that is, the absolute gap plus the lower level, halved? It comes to 15.7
